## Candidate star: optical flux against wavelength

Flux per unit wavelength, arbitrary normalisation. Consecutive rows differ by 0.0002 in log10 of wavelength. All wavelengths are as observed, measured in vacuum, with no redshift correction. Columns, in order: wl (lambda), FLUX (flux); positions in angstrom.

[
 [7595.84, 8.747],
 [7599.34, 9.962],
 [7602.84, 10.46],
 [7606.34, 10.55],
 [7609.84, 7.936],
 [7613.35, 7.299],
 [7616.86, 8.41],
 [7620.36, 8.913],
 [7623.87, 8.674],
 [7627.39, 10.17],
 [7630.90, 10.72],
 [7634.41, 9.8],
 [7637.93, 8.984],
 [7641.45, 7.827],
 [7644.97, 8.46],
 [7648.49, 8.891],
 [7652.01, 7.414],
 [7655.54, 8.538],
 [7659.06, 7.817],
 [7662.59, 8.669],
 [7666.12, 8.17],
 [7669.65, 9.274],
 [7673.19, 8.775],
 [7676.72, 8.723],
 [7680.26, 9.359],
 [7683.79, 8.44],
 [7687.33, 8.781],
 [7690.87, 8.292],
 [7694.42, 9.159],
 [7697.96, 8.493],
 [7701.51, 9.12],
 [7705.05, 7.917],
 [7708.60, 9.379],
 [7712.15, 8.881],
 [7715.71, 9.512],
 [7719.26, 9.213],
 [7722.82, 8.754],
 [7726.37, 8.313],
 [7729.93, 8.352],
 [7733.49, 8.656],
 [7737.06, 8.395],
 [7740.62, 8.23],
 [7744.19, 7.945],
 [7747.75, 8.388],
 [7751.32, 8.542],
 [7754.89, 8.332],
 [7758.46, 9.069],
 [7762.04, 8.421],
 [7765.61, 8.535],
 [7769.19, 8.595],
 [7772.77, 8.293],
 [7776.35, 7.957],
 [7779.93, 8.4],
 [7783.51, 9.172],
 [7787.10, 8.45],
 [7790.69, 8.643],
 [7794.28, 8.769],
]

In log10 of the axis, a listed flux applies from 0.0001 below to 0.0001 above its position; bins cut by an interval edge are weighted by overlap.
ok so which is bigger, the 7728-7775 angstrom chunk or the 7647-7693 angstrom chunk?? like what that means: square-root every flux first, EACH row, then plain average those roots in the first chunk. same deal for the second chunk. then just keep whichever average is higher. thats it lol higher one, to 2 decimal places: 2.92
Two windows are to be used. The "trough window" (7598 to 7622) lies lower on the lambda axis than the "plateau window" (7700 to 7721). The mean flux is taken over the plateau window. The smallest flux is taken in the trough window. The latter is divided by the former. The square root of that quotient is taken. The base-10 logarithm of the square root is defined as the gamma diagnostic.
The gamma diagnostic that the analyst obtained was -0.046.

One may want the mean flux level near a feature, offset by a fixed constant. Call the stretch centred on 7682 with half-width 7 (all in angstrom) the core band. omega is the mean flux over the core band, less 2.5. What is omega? 6.33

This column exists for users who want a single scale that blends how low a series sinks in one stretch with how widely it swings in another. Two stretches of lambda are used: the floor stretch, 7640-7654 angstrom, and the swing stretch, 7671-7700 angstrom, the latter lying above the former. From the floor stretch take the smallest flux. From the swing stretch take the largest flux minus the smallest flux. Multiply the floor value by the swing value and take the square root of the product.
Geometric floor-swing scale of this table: 2.8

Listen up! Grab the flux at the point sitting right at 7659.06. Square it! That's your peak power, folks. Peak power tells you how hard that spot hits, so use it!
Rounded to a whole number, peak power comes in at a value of 61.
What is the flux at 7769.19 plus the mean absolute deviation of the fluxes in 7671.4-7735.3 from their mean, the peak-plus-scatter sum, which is 8.9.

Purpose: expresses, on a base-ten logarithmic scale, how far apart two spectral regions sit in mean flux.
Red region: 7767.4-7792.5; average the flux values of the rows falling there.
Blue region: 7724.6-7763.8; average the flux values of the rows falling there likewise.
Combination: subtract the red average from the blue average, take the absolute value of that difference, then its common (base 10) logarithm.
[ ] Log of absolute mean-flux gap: -1.1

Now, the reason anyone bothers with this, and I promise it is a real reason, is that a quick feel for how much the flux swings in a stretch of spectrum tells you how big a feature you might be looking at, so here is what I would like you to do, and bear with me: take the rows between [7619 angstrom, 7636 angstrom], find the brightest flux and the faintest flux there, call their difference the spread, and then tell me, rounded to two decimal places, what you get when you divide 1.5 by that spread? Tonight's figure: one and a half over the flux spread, 0.73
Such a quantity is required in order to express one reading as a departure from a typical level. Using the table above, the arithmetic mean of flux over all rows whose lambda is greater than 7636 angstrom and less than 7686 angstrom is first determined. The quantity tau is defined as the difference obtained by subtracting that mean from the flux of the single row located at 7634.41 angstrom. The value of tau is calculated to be 1.3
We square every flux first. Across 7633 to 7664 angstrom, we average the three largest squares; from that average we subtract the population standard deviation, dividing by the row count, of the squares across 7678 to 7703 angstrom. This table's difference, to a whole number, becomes 79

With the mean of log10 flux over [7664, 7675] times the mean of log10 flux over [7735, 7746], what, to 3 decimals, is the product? 0.859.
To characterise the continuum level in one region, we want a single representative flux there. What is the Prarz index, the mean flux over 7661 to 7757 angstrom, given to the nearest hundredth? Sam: 8.67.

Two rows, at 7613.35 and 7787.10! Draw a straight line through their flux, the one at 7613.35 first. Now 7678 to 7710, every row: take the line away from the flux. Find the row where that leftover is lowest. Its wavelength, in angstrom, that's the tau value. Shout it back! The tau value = 7705.05 angstrom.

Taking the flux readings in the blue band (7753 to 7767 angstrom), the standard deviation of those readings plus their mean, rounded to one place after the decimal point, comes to 8.9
